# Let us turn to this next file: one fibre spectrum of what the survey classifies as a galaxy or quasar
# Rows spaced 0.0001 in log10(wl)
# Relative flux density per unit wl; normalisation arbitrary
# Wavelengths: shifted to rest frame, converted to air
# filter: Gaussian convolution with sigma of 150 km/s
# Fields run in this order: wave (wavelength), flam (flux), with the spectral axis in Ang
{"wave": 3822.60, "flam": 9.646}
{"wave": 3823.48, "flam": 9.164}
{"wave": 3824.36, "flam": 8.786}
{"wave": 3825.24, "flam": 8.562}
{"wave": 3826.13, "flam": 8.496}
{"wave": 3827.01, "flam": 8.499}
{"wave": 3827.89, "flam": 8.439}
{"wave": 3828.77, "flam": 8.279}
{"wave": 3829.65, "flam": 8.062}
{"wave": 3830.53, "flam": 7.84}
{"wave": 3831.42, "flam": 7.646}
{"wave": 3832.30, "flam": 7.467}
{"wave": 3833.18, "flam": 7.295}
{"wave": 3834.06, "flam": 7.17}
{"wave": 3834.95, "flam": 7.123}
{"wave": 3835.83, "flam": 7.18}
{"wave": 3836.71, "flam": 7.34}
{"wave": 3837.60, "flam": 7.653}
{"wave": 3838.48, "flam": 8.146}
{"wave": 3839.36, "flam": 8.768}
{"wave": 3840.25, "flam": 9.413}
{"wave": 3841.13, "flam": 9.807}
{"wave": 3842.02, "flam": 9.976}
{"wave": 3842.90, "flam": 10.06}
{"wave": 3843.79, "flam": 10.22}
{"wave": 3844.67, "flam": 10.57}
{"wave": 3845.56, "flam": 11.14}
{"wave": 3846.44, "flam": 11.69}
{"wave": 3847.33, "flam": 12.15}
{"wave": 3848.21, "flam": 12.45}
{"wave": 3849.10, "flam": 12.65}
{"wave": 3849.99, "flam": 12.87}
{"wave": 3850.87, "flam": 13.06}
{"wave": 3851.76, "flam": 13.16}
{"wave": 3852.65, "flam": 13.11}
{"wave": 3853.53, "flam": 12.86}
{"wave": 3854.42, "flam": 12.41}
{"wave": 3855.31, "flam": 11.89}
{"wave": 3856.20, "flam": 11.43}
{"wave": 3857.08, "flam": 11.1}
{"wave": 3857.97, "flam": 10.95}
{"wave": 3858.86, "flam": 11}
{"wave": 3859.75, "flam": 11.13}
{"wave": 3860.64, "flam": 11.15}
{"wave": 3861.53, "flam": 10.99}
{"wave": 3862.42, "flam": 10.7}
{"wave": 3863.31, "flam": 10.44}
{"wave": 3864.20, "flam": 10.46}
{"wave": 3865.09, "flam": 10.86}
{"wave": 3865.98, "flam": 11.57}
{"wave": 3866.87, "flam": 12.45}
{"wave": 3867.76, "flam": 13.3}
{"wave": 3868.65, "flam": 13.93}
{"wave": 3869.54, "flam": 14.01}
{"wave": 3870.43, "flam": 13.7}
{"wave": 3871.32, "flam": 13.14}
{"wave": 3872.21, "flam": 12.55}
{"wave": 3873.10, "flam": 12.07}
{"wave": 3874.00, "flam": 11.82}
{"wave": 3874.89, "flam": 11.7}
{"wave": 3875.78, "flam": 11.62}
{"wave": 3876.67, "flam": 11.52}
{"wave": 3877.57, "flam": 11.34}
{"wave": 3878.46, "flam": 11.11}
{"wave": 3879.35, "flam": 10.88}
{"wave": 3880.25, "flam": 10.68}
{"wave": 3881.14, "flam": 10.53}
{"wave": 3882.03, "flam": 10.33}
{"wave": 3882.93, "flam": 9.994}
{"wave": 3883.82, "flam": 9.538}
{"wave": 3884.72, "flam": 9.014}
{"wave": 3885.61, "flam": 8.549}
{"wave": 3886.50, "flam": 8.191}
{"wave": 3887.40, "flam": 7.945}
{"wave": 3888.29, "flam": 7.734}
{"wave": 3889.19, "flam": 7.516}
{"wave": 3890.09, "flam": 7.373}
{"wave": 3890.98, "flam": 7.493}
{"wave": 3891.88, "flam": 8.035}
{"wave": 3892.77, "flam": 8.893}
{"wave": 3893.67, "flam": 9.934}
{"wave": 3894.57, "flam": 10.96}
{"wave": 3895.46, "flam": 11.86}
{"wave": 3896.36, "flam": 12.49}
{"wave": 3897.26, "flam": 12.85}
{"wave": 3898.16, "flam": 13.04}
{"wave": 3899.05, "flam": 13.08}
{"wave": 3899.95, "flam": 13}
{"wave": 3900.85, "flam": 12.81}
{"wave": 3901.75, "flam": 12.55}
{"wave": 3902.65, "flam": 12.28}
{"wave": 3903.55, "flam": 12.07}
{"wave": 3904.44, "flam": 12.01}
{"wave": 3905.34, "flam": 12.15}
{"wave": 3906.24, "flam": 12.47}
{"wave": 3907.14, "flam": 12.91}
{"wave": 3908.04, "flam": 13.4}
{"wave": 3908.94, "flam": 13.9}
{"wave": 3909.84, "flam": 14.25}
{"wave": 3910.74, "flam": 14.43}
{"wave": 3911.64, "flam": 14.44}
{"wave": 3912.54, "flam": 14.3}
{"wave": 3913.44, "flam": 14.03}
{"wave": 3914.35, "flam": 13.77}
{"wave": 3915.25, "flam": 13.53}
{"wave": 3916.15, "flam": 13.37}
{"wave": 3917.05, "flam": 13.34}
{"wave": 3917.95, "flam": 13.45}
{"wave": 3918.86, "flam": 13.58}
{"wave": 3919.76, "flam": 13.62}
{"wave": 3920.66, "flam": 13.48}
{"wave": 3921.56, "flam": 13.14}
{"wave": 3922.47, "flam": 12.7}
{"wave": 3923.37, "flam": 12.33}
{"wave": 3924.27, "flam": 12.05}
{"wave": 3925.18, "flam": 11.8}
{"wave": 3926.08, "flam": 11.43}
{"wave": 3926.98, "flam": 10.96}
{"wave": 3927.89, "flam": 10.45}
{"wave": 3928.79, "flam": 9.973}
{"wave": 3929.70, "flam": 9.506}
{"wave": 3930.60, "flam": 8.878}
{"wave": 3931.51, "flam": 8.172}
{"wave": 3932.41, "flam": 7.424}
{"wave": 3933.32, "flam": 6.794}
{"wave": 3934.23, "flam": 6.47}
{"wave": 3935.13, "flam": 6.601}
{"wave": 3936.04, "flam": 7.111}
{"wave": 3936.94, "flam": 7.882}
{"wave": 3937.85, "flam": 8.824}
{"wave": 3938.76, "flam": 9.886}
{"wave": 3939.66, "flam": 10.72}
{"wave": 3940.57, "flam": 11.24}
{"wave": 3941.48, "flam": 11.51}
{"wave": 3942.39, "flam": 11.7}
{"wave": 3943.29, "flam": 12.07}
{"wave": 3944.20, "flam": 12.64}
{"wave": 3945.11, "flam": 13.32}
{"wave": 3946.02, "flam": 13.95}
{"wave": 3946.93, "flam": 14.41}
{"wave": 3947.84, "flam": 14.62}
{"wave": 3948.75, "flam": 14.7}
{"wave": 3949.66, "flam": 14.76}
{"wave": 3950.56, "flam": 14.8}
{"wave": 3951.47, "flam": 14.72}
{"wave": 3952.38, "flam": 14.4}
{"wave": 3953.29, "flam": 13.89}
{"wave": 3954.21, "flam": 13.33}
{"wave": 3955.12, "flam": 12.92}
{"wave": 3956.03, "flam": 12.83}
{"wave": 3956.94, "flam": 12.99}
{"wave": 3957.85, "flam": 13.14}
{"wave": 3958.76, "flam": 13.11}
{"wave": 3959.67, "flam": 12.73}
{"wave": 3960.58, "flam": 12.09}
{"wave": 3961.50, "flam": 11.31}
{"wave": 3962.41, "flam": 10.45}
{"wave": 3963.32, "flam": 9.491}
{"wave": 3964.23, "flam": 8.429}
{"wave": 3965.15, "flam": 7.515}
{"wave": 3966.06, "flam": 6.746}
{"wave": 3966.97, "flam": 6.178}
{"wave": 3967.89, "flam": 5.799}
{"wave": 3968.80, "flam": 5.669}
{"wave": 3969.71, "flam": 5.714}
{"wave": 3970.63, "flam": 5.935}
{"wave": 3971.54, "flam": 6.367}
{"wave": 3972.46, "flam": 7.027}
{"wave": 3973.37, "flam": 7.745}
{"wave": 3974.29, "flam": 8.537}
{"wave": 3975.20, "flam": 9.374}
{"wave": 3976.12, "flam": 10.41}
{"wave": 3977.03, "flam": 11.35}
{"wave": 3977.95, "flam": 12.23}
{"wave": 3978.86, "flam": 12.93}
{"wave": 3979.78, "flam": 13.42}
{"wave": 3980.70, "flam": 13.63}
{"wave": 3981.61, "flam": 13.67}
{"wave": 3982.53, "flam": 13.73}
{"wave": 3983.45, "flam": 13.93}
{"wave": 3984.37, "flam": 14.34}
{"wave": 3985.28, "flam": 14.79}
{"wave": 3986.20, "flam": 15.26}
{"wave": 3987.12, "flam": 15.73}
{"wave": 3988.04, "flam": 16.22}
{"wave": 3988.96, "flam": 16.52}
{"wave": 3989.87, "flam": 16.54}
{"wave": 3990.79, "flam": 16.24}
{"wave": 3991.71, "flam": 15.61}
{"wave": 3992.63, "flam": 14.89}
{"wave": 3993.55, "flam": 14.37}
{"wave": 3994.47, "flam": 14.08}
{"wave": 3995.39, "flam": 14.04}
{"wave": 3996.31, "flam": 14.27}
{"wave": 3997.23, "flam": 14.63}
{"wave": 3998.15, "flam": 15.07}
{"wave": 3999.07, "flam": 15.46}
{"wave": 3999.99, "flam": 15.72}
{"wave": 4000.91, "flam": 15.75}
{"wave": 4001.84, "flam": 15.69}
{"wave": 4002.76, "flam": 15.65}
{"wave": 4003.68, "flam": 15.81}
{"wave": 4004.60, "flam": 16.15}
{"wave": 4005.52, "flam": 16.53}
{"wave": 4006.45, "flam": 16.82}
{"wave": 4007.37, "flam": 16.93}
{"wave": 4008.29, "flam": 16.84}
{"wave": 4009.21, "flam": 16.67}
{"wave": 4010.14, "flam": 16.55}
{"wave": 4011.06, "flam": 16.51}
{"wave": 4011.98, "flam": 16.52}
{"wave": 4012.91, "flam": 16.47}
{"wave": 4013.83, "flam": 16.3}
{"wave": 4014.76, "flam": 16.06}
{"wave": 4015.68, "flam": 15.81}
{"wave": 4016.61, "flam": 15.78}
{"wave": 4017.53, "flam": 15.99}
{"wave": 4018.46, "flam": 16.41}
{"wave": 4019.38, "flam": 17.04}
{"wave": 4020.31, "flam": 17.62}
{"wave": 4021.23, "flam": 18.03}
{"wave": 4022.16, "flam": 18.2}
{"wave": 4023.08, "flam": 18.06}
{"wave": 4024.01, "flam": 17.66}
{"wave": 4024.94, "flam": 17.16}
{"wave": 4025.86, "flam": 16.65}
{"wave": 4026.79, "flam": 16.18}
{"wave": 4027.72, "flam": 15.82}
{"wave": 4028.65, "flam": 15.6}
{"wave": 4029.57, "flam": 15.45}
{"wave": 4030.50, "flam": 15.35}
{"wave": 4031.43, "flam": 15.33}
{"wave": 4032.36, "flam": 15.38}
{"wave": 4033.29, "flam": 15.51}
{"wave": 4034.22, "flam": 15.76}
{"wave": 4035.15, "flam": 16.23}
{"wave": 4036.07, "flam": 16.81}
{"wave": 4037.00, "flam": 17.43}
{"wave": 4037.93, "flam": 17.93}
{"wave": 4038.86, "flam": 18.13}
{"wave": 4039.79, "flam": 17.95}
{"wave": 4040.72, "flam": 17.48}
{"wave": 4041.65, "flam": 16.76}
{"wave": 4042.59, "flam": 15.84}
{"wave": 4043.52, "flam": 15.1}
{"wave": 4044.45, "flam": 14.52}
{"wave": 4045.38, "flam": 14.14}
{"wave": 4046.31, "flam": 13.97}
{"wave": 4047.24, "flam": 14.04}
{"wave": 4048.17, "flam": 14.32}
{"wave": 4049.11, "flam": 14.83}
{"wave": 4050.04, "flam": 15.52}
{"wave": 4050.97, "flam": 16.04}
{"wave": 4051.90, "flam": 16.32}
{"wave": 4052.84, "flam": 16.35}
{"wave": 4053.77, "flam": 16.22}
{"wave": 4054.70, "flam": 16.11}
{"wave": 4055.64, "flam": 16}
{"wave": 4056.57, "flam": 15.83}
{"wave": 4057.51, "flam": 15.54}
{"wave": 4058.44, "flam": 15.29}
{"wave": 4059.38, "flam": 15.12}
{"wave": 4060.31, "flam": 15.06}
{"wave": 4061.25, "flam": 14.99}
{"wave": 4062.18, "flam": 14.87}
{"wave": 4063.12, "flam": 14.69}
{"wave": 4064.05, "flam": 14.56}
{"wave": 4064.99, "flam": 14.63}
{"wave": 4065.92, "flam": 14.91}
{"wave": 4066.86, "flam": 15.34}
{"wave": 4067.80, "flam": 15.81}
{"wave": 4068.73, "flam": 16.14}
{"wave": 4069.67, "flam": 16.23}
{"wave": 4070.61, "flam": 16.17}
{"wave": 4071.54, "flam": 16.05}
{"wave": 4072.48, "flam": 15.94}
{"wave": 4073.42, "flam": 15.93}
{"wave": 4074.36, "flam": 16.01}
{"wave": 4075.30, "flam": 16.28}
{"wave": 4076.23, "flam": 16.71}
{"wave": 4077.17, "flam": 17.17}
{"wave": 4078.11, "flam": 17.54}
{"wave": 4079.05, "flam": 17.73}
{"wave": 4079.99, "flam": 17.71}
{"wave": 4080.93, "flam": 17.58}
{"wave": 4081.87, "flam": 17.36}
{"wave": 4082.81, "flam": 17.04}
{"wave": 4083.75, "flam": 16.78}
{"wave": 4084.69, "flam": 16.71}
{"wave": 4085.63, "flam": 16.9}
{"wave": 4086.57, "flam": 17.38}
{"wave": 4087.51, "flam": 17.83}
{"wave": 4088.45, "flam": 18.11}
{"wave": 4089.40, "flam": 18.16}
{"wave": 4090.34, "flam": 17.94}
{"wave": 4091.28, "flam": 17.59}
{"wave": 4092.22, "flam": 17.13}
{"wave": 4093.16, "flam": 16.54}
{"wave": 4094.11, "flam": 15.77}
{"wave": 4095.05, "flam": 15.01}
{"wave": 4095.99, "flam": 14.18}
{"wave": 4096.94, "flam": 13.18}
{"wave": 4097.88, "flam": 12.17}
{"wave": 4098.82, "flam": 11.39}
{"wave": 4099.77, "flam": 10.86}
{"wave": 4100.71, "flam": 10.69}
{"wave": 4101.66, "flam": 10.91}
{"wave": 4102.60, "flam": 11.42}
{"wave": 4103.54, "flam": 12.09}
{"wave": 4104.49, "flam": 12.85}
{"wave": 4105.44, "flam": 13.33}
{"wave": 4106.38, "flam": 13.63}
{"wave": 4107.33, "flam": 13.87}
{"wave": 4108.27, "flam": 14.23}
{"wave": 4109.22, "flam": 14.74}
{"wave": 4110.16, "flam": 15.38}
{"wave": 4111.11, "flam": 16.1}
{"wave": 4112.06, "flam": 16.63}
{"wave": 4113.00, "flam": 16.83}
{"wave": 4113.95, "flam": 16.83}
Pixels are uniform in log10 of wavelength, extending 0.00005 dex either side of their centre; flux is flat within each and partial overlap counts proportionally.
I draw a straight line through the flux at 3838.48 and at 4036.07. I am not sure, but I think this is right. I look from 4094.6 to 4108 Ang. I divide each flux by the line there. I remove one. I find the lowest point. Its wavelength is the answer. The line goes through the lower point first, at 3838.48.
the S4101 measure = 4100.71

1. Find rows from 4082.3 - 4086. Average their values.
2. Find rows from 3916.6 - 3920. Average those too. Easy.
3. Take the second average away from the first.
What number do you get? 3.4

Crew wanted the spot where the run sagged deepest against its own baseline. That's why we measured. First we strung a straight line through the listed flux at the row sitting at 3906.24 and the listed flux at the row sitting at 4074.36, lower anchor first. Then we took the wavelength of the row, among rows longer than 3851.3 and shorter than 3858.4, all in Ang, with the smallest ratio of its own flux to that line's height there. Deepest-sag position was 3857.97 Ang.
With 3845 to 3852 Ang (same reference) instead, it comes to 3845.56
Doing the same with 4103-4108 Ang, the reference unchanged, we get 4103.54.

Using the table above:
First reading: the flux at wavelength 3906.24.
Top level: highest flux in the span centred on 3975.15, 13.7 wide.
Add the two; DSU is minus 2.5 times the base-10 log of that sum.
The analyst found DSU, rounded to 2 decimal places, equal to -3.54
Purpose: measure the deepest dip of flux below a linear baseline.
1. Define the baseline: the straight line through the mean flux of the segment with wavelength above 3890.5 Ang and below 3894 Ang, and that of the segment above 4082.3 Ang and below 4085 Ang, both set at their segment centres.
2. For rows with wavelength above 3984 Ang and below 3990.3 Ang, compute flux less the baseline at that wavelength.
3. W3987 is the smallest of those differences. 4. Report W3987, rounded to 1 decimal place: 1.8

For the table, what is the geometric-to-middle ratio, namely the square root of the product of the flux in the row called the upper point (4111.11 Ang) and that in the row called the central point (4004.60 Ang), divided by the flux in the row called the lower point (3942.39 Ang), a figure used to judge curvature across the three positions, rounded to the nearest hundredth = 1.38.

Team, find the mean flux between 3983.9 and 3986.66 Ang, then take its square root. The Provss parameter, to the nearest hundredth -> 3.85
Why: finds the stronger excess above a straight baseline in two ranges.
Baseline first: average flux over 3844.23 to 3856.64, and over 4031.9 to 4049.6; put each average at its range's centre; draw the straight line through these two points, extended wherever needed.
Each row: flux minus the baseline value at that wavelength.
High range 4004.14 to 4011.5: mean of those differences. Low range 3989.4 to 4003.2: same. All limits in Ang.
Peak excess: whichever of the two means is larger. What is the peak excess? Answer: 1.4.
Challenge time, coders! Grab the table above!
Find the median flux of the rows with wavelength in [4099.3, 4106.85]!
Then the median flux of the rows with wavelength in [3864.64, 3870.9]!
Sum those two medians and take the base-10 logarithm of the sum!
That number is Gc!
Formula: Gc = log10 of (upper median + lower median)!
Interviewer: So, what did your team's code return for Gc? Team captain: 1.40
